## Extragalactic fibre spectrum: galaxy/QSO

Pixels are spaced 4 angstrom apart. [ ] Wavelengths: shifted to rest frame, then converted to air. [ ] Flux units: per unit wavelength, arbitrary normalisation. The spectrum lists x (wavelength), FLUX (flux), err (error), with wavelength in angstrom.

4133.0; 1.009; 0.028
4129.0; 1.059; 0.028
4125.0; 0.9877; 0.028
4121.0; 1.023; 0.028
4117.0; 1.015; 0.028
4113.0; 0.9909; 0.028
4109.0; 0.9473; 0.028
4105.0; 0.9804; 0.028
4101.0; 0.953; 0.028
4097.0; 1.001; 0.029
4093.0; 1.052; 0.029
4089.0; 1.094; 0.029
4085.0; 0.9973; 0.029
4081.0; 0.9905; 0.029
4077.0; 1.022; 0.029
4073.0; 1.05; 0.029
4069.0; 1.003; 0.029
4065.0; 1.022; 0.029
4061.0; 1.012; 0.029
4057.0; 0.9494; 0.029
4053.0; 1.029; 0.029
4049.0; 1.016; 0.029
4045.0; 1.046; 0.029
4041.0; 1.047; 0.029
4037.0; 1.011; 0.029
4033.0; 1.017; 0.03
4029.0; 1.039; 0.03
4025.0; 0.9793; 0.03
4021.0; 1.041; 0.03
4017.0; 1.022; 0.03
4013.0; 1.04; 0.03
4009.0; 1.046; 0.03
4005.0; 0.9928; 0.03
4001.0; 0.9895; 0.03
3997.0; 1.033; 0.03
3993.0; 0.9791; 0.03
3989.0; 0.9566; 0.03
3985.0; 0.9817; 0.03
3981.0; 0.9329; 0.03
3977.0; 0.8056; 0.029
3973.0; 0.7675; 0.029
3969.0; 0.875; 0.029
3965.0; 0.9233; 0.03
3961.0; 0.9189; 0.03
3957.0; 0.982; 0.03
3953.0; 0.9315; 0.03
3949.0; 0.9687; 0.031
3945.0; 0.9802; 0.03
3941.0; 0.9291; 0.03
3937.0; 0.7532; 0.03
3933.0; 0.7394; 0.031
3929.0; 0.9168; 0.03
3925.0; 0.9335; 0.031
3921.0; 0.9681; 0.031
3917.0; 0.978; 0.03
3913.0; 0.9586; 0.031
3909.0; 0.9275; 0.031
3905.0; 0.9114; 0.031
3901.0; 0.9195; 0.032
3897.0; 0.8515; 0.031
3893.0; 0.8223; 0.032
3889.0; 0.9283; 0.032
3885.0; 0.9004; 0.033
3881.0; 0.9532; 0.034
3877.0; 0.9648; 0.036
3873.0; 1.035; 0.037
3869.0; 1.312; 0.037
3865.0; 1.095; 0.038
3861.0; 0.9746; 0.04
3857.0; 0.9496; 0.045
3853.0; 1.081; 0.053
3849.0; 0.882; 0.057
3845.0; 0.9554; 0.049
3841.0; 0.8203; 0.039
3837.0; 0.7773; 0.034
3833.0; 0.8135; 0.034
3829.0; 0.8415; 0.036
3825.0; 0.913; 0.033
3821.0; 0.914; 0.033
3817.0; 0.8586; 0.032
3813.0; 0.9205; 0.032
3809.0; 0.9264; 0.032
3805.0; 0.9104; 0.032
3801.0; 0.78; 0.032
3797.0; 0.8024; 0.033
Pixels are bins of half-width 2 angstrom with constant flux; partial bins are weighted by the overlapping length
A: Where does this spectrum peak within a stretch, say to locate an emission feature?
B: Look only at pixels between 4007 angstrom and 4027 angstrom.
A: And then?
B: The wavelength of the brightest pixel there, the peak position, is 4009.0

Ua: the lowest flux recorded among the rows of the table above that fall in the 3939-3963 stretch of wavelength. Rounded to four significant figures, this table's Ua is 0.9189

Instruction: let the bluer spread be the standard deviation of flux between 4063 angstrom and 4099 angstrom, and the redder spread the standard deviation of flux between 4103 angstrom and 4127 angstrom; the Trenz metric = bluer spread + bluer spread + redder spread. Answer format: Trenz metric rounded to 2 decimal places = 0.09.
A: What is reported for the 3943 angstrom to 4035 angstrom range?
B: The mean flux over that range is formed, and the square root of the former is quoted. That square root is 0.98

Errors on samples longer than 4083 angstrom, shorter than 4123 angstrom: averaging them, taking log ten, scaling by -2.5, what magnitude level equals 3.87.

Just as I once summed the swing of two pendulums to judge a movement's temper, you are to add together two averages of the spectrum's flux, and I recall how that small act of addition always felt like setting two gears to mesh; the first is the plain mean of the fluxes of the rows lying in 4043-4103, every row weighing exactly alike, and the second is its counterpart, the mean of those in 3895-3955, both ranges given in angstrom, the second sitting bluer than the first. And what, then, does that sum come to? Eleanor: 1.93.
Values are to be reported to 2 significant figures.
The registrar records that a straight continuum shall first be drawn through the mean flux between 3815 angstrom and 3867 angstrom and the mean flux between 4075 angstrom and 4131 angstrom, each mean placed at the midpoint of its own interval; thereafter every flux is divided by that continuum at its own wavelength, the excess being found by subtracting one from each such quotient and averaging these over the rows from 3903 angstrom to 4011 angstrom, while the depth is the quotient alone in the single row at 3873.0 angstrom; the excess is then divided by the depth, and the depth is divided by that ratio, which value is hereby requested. -45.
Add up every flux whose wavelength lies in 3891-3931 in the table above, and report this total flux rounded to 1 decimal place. 9.2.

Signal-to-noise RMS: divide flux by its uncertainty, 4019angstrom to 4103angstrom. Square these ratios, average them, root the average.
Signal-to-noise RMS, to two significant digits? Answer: 35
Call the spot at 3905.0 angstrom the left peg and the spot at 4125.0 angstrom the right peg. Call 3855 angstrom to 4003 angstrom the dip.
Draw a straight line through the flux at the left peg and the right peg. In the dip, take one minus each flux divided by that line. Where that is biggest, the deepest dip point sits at 3933.0 angstrom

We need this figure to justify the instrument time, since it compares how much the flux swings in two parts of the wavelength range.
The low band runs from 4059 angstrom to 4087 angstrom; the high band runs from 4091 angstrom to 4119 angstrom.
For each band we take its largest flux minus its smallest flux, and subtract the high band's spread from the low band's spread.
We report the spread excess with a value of -0.045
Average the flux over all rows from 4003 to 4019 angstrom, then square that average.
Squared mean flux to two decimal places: 1.05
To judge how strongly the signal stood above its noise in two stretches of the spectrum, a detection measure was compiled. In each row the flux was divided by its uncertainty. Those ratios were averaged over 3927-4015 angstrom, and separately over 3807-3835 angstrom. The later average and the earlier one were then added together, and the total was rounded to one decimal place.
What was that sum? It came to 57.8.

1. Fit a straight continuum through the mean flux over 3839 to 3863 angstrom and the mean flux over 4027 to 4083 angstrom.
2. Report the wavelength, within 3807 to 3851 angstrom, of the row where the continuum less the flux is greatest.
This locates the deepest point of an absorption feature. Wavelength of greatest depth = 3837.0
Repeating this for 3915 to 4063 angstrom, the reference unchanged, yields 3933.0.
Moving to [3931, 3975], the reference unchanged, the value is 3933.0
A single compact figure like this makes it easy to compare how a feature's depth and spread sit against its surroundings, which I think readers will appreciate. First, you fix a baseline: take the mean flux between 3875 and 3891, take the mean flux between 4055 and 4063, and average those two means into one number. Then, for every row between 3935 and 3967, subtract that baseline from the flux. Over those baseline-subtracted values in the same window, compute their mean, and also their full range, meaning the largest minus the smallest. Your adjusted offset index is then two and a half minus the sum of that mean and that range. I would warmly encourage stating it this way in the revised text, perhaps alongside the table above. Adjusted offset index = 2.31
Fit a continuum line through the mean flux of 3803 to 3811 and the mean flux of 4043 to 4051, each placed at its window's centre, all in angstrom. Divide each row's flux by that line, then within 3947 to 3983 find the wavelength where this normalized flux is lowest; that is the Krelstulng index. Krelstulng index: 3973.0 angstrom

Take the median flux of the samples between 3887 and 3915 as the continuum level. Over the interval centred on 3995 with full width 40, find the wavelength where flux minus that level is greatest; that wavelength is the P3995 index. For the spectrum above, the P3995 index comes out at 4009.0 angstrom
